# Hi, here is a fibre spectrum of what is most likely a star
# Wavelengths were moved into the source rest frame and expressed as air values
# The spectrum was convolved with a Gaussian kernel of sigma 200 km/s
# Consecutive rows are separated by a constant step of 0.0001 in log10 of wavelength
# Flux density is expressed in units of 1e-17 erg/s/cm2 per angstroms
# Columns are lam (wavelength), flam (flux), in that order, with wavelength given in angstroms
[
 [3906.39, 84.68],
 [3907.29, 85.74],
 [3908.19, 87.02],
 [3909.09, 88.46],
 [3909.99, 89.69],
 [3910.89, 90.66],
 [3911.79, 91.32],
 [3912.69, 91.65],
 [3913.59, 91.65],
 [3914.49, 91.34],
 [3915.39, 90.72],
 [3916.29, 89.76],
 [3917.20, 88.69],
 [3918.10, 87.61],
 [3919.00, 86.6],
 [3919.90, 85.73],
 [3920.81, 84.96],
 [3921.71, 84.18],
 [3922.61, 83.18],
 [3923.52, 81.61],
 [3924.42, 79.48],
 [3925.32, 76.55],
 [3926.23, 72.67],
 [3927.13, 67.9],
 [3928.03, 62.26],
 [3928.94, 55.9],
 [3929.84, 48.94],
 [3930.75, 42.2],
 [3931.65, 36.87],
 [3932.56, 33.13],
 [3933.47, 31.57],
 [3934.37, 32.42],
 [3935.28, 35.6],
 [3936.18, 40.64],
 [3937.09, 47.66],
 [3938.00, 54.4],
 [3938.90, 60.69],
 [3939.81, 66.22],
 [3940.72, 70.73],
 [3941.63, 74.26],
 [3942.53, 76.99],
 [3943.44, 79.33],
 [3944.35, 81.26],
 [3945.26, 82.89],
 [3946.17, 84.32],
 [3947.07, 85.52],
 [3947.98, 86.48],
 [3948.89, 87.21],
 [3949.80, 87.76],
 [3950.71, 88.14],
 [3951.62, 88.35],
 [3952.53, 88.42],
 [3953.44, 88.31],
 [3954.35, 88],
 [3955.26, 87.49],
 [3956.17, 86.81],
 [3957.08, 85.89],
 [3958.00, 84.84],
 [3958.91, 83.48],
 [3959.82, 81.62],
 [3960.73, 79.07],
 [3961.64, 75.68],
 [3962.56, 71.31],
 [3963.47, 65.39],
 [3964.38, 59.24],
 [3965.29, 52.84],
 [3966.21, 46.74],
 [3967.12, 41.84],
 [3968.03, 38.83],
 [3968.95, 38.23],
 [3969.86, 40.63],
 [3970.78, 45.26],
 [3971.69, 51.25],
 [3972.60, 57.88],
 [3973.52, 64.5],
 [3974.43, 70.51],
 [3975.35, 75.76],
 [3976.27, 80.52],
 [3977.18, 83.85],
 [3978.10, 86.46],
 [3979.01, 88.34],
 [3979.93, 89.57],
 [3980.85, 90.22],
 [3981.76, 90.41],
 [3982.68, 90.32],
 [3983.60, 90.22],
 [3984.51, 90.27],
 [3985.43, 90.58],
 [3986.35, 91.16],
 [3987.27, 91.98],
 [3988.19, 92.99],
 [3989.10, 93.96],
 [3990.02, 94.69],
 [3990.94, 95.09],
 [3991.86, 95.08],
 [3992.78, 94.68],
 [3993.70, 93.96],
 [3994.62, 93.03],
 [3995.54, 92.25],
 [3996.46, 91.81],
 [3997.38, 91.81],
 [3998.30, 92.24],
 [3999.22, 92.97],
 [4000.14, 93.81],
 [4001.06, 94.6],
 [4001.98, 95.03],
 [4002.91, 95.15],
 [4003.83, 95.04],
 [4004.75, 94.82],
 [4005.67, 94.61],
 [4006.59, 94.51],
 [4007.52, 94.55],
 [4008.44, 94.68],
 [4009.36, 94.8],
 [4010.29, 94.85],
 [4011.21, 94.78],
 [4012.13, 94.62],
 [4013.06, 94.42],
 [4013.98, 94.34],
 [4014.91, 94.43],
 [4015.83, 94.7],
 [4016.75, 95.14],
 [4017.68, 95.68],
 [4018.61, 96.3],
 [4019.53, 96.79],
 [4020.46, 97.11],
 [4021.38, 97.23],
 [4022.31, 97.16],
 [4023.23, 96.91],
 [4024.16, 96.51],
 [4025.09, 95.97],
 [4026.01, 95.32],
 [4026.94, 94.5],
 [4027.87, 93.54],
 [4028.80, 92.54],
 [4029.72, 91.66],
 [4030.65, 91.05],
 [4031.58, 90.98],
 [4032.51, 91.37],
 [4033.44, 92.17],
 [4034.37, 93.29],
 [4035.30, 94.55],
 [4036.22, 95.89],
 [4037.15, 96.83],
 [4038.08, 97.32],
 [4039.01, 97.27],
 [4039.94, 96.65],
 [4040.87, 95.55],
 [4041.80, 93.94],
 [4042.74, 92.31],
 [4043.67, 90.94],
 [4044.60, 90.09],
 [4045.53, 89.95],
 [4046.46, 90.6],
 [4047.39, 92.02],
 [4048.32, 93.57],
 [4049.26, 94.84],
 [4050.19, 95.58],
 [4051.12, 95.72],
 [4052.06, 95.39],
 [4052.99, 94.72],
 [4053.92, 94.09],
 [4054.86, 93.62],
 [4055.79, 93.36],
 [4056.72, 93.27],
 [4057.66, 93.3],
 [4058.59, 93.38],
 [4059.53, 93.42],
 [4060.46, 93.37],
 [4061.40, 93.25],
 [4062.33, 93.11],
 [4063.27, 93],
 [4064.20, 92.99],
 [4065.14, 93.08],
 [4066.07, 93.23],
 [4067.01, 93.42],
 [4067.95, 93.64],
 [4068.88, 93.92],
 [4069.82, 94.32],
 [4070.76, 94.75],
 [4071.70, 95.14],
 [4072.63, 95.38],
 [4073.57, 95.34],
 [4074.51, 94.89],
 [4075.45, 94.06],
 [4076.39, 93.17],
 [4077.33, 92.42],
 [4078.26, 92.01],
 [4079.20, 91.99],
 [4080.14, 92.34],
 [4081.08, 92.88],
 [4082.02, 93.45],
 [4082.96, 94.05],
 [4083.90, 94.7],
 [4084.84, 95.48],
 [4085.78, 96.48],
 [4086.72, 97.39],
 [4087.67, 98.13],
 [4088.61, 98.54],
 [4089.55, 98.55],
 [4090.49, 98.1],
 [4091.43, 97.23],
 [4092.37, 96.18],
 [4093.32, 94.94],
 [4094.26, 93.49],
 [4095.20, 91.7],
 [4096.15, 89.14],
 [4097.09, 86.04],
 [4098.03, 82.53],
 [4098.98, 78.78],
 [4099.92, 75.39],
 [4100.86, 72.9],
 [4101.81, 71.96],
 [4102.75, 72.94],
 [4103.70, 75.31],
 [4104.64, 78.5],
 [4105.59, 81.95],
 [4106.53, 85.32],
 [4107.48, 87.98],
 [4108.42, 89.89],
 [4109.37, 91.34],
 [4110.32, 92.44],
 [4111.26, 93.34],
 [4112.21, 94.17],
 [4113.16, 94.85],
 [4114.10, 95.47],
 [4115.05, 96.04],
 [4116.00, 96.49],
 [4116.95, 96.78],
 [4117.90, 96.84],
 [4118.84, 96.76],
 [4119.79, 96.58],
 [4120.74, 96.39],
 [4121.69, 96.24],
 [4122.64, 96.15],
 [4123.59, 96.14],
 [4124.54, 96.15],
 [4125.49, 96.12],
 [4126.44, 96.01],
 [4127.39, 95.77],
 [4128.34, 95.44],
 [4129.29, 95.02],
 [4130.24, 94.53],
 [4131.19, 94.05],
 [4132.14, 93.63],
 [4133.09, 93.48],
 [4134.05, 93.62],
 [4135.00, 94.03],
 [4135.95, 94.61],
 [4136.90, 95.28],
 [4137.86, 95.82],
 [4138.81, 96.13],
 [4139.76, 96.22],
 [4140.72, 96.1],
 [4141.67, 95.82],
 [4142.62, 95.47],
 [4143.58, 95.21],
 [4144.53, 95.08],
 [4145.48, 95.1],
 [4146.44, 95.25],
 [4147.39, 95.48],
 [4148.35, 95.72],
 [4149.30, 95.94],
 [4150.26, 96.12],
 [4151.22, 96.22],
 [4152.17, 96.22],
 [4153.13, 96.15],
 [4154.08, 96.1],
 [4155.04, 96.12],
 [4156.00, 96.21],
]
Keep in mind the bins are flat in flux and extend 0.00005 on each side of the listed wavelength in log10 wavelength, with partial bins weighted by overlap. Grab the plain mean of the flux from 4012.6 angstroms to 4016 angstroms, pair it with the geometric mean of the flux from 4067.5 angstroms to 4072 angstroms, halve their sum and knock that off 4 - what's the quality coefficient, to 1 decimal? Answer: -90.4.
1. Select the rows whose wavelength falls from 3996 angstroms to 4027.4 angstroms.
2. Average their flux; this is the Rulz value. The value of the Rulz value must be 95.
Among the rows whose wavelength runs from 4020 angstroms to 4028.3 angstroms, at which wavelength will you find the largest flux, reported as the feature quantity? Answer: 4021.38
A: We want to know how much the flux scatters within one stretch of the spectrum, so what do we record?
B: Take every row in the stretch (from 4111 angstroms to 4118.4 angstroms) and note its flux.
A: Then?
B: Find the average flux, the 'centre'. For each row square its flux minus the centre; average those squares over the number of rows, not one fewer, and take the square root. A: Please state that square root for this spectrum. 1.2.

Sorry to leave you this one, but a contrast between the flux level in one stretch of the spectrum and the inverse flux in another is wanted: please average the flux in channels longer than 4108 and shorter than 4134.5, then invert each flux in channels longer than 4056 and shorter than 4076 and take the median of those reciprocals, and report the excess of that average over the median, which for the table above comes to 95.0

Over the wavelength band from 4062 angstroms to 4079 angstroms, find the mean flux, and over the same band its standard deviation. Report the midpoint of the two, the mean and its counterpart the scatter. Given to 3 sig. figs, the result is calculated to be 47.4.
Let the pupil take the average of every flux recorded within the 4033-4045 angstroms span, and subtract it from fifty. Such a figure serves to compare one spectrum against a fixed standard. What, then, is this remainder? -44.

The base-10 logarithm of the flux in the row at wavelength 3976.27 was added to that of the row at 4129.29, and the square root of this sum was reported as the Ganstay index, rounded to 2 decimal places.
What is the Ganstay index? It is 1.97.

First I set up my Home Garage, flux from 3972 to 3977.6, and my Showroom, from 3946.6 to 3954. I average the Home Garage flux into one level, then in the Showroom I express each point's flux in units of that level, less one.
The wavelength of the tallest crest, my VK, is 3952.53 angstroms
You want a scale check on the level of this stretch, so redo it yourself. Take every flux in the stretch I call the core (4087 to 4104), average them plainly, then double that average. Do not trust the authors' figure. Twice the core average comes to 175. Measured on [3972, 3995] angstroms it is 174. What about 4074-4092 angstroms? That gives 190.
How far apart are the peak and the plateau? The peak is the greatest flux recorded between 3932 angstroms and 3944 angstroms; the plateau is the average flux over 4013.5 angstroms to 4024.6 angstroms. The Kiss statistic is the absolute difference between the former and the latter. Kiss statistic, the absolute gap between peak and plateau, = 17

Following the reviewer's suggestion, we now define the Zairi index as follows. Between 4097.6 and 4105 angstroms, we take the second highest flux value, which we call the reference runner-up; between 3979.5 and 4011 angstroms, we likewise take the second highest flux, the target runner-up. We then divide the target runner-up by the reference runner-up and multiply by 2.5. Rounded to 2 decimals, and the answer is 3.02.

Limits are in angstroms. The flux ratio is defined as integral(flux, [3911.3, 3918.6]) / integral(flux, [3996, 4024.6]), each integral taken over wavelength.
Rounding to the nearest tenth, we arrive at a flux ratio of 0.2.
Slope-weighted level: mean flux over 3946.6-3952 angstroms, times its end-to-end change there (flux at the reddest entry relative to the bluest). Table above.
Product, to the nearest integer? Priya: 247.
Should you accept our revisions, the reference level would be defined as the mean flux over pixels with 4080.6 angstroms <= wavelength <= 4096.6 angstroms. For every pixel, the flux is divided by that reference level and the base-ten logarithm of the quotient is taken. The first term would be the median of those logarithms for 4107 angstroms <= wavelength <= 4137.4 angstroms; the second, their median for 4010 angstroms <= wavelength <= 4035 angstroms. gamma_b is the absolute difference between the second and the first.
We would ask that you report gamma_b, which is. 0.00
